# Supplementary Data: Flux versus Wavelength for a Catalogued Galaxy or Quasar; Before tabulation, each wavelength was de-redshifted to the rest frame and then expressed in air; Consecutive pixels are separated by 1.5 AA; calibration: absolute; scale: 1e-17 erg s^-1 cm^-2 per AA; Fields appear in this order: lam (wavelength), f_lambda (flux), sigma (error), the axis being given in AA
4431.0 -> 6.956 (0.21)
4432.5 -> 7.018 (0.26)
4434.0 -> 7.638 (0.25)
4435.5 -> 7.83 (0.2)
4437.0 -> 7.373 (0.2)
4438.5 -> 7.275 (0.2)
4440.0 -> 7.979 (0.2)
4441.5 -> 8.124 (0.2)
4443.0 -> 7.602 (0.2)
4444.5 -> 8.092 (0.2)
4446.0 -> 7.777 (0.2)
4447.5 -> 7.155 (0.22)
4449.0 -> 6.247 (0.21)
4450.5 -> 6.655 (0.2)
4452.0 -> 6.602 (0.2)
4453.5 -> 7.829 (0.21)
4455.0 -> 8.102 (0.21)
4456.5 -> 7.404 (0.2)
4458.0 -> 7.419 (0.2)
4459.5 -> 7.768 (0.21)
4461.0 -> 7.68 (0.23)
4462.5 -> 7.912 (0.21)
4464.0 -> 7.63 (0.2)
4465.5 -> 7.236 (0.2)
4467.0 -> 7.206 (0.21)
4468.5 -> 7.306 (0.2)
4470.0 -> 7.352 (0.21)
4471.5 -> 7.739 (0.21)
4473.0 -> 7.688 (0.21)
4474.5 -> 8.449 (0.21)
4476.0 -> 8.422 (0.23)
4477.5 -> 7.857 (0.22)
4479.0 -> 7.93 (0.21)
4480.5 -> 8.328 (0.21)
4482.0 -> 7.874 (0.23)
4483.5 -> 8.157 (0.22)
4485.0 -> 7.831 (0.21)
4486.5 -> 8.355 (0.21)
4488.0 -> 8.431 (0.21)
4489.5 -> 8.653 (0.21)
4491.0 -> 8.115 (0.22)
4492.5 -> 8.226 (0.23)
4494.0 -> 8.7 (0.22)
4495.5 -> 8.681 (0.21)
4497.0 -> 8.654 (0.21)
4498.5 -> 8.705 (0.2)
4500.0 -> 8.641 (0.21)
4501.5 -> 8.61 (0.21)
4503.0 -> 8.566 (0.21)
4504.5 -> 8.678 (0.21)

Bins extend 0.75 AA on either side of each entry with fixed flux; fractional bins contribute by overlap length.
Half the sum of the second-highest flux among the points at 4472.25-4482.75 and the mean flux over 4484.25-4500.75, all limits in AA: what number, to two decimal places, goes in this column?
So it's 8.44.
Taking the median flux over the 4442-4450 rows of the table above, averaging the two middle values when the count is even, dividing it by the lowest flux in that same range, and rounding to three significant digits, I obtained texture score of 1.22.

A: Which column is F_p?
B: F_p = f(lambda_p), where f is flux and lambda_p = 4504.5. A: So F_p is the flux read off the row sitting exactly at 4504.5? 8.678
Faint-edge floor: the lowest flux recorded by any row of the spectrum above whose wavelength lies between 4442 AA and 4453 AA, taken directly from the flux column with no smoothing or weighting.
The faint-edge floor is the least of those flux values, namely 6.247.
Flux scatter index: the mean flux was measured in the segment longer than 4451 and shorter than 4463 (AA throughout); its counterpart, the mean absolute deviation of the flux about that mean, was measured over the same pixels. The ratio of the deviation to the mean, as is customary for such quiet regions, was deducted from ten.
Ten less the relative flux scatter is 9.956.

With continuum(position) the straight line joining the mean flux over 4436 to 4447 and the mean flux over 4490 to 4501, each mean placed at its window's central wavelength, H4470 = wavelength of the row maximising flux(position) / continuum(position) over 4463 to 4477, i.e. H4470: 4474.5 AA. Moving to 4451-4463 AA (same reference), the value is 4455.0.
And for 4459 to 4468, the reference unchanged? 4462.5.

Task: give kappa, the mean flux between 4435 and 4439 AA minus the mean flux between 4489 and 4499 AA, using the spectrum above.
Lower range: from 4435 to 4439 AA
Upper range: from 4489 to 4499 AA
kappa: -1.0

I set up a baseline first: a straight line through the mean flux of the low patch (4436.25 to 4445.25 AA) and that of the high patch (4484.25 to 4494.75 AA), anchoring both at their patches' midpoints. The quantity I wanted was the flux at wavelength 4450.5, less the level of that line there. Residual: -1.2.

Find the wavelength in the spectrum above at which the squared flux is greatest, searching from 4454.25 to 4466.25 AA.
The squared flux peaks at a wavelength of 4455.0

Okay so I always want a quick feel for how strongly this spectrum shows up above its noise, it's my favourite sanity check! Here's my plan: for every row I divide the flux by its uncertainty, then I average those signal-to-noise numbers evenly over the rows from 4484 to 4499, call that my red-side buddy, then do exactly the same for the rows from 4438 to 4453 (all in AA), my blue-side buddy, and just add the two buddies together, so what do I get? 75.9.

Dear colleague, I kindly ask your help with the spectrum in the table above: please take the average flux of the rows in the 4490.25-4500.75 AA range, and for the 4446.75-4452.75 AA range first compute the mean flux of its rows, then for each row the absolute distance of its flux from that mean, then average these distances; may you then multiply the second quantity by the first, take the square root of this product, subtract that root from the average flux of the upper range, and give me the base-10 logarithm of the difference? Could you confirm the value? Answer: 0.85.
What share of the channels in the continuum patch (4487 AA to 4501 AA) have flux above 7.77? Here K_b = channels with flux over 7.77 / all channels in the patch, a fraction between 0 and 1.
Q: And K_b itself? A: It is 1.0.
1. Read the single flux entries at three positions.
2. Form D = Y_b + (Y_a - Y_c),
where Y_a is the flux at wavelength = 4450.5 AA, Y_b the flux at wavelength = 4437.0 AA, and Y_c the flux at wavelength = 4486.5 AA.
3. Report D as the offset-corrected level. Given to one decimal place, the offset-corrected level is 5.7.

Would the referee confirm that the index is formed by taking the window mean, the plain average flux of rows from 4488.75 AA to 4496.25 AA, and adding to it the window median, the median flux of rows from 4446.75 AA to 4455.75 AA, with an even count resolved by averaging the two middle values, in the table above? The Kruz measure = 15.4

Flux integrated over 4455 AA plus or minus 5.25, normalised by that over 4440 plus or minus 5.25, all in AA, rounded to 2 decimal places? 0.95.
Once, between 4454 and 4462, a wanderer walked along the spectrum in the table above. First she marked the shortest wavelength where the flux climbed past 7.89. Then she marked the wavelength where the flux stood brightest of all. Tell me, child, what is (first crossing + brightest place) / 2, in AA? 4455.0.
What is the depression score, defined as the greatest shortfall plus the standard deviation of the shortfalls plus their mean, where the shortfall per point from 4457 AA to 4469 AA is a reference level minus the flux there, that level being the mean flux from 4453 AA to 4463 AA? 1.0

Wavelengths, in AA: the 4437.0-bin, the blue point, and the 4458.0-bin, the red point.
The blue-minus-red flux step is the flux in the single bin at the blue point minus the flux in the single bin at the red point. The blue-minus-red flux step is 0.0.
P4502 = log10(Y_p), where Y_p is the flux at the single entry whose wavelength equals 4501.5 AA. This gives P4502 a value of 0.935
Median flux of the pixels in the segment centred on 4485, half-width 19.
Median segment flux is 8.3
